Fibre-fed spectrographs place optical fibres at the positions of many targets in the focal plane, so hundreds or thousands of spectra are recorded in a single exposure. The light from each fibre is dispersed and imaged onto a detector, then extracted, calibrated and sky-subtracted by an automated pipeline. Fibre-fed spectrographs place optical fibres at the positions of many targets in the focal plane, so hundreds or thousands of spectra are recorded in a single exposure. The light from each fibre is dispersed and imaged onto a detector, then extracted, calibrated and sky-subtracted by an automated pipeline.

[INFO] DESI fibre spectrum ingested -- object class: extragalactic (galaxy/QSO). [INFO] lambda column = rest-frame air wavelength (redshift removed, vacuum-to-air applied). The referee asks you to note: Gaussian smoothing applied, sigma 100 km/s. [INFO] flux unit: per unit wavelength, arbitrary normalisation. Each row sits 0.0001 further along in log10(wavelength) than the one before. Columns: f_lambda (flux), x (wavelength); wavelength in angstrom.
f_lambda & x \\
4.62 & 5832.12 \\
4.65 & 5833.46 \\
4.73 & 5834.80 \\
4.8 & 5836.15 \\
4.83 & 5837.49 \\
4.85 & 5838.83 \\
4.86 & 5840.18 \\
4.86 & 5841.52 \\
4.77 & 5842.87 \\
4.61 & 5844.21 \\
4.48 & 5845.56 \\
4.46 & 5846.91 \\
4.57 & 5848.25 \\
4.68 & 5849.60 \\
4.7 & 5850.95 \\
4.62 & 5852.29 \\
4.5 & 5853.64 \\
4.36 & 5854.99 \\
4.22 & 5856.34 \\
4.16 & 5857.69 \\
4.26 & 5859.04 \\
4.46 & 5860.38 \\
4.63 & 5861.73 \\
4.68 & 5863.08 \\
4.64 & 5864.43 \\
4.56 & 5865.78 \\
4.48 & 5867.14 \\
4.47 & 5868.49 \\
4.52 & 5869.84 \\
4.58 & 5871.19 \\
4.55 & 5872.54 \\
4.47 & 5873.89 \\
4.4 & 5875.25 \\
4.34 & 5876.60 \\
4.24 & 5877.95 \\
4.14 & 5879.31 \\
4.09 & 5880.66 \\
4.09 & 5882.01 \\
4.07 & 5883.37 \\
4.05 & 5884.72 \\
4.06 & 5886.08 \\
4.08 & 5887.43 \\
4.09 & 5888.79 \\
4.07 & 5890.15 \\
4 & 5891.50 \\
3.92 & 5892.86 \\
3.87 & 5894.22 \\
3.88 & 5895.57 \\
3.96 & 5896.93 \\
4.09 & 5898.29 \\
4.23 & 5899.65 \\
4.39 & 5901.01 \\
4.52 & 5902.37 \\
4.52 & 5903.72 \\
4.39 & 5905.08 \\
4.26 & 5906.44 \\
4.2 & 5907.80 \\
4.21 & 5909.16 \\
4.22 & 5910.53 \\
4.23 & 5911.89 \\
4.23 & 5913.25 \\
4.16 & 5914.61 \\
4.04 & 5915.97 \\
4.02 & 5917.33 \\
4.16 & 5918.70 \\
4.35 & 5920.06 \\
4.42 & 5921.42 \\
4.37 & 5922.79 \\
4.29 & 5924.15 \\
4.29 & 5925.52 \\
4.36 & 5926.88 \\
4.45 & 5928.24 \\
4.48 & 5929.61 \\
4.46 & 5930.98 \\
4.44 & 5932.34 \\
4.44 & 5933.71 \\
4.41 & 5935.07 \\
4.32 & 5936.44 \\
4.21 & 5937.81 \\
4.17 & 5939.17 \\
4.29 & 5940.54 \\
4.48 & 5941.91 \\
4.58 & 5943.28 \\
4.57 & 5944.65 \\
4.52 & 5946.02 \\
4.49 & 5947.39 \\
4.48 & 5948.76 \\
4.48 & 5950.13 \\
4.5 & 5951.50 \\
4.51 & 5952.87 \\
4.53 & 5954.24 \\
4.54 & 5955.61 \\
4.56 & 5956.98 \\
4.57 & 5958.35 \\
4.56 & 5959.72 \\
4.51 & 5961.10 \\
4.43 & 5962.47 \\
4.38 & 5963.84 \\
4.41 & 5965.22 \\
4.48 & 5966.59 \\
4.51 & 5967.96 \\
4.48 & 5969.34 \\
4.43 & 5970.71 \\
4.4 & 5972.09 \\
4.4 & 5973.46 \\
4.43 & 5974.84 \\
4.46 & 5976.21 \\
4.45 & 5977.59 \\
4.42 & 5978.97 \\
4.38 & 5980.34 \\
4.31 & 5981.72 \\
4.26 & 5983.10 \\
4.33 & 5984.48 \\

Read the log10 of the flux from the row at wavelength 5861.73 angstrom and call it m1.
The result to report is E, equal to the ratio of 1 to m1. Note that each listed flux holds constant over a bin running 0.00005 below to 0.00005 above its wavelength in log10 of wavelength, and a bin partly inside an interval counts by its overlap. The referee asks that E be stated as 1.50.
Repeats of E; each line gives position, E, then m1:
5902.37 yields 1.53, 0.655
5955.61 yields 1.52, 0.657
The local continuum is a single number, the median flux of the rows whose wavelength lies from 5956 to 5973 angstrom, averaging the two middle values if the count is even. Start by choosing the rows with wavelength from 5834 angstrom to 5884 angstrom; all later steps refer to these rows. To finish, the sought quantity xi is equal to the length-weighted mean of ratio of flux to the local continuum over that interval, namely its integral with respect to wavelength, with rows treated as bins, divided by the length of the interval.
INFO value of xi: 1.01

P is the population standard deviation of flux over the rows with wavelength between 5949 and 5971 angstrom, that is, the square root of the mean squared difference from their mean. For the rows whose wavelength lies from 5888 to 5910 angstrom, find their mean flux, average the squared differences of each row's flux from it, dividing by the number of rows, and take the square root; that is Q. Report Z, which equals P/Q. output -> 0.26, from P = 0.054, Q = 0.207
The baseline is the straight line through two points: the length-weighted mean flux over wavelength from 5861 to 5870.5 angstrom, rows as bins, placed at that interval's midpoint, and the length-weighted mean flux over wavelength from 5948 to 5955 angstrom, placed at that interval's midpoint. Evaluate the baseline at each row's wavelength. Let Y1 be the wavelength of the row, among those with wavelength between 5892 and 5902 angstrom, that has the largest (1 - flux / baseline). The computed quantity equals 5894.22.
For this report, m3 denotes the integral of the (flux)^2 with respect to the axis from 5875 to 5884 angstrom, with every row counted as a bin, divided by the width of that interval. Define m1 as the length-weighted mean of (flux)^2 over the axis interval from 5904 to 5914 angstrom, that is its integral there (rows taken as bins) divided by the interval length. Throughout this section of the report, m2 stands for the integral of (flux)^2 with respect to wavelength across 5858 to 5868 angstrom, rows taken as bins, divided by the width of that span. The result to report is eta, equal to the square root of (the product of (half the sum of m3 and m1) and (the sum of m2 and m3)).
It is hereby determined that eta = 26.0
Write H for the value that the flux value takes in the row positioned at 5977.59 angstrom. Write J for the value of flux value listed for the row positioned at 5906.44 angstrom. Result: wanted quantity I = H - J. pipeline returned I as 0.19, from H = 4.45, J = 4.26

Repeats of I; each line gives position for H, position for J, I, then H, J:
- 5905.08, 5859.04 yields 0.13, 4.39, 4.26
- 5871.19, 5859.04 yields 0.32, 4.58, 4.26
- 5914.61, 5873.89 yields -0.31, 4.16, 4.47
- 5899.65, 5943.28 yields -0.35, 4.23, 4.58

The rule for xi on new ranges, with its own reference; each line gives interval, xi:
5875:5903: 0.92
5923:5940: 0.97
